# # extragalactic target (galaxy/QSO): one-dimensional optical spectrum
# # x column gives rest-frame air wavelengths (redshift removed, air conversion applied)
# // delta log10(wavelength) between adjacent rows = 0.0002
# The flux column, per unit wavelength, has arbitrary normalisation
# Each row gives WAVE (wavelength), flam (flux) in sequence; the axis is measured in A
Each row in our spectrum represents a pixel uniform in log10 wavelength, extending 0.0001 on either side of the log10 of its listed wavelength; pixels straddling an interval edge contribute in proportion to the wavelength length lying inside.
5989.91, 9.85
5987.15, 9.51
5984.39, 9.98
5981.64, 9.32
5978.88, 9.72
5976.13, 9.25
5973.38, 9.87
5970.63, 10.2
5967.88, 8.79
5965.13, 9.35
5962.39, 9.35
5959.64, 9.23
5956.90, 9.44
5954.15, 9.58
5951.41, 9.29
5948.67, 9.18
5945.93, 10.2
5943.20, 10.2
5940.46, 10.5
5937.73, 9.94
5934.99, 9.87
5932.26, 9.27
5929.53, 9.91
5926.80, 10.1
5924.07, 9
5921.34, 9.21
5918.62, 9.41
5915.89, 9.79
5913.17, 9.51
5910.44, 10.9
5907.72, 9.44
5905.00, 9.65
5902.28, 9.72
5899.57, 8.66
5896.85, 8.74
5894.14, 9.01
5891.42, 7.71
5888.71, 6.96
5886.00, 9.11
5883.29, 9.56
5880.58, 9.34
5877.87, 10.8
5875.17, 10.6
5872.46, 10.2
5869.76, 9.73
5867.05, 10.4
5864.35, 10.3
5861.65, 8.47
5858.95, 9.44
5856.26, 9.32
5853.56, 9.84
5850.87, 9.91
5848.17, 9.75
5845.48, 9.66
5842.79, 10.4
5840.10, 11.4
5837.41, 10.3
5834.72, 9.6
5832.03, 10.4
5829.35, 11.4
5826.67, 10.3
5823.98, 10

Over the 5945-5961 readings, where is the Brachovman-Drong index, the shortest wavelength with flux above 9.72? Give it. 5945.93 A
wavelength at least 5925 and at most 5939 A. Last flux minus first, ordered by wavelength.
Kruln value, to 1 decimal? -0.2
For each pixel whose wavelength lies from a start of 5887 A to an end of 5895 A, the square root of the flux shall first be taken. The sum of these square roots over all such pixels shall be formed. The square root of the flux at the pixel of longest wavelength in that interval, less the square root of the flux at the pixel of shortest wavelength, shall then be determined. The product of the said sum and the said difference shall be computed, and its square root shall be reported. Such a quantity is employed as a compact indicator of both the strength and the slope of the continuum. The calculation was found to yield 1.7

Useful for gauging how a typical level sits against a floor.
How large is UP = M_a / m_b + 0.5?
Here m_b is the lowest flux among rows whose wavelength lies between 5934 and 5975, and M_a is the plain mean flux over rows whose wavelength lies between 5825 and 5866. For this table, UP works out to 1.64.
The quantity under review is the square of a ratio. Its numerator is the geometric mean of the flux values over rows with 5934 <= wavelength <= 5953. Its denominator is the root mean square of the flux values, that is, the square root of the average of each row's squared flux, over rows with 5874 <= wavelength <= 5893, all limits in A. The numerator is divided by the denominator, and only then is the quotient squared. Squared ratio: 1.14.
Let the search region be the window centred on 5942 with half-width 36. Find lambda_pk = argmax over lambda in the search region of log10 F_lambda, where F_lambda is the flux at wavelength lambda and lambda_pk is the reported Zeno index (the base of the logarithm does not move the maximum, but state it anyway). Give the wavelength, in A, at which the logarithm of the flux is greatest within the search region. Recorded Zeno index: 5910.44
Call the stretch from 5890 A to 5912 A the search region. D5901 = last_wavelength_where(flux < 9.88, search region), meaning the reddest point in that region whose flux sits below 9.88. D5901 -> 5907.72 A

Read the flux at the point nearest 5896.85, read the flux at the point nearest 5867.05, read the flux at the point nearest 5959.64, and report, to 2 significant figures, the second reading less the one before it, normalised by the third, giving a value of 0.18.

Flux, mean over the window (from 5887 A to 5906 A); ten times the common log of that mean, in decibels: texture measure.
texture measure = 9.36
